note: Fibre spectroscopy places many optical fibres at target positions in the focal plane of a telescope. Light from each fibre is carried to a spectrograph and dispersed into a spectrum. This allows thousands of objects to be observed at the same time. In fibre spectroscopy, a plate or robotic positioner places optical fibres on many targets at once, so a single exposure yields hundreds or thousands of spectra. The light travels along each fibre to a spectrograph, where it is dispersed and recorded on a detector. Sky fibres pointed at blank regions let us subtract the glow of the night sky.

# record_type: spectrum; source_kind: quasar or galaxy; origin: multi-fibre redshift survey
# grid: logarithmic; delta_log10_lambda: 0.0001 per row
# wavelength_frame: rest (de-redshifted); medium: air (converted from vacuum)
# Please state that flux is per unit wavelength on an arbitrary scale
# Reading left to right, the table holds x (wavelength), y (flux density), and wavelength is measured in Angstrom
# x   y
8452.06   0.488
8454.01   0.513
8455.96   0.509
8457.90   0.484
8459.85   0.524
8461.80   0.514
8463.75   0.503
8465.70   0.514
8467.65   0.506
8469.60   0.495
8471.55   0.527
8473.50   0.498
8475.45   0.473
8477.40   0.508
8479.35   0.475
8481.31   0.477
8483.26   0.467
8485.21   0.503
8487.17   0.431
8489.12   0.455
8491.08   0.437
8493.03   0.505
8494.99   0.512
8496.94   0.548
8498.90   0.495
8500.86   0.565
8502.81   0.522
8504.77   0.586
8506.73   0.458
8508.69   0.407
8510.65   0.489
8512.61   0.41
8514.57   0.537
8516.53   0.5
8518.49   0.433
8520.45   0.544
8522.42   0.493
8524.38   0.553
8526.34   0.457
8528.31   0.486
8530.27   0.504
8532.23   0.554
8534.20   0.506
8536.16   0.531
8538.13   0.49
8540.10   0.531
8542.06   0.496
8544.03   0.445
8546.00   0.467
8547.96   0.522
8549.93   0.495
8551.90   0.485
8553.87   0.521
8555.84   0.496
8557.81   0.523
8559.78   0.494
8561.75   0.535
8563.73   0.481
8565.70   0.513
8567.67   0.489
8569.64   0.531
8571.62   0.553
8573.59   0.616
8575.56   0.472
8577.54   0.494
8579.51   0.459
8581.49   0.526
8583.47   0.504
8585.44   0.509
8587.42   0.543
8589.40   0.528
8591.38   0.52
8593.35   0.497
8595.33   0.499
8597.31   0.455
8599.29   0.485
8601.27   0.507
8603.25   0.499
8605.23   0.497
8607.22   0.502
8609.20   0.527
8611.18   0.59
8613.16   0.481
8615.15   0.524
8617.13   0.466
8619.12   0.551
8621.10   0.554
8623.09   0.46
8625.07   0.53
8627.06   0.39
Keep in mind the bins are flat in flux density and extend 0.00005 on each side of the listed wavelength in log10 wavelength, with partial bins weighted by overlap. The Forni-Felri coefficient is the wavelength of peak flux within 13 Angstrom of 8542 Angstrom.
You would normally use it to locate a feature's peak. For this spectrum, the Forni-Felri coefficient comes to 8532.23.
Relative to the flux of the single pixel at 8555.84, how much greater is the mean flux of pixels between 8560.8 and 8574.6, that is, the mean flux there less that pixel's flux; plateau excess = 0.035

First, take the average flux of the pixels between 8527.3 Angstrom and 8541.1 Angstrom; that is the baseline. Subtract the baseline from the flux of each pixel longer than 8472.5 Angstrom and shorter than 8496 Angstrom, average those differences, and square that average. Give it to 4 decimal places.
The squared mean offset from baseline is 0.0013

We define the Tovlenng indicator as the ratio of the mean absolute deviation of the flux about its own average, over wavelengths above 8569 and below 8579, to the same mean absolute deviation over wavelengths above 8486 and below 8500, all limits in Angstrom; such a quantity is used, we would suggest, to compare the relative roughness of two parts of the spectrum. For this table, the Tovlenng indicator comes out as 1.1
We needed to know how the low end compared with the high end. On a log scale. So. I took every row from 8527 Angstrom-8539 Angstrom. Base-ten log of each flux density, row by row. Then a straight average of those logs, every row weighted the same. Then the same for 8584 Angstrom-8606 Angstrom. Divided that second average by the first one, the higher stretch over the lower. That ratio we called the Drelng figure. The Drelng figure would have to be 1.02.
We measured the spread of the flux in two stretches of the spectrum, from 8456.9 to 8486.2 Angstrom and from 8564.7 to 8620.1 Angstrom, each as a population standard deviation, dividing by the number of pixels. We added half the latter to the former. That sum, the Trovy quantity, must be 0.036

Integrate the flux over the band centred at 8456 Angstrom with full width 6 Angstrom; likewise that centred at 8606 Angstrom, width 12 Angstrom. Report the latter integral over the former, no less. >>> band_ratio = 2.1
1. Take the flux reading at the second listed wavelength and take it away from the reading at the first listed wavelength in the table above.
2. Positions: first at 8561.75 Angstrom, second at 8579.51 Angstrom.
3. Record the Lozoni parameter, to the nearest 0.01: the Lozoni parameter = 0.08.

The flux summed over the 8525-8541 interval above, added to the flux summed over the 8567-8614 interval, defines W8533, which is 16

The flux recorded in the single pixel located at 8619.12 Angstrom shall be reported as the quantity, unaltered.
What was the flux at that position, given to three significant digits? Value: 0.551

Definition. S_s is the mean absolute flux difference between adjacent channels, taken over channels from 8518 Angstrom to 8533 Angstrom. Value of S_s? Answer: 0.059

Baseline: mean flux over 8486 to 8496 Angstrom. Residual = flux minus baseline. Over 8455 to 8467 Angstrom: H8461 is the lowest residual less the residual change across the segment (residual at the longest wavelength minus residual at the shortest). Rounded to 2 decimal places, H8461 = 0.01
